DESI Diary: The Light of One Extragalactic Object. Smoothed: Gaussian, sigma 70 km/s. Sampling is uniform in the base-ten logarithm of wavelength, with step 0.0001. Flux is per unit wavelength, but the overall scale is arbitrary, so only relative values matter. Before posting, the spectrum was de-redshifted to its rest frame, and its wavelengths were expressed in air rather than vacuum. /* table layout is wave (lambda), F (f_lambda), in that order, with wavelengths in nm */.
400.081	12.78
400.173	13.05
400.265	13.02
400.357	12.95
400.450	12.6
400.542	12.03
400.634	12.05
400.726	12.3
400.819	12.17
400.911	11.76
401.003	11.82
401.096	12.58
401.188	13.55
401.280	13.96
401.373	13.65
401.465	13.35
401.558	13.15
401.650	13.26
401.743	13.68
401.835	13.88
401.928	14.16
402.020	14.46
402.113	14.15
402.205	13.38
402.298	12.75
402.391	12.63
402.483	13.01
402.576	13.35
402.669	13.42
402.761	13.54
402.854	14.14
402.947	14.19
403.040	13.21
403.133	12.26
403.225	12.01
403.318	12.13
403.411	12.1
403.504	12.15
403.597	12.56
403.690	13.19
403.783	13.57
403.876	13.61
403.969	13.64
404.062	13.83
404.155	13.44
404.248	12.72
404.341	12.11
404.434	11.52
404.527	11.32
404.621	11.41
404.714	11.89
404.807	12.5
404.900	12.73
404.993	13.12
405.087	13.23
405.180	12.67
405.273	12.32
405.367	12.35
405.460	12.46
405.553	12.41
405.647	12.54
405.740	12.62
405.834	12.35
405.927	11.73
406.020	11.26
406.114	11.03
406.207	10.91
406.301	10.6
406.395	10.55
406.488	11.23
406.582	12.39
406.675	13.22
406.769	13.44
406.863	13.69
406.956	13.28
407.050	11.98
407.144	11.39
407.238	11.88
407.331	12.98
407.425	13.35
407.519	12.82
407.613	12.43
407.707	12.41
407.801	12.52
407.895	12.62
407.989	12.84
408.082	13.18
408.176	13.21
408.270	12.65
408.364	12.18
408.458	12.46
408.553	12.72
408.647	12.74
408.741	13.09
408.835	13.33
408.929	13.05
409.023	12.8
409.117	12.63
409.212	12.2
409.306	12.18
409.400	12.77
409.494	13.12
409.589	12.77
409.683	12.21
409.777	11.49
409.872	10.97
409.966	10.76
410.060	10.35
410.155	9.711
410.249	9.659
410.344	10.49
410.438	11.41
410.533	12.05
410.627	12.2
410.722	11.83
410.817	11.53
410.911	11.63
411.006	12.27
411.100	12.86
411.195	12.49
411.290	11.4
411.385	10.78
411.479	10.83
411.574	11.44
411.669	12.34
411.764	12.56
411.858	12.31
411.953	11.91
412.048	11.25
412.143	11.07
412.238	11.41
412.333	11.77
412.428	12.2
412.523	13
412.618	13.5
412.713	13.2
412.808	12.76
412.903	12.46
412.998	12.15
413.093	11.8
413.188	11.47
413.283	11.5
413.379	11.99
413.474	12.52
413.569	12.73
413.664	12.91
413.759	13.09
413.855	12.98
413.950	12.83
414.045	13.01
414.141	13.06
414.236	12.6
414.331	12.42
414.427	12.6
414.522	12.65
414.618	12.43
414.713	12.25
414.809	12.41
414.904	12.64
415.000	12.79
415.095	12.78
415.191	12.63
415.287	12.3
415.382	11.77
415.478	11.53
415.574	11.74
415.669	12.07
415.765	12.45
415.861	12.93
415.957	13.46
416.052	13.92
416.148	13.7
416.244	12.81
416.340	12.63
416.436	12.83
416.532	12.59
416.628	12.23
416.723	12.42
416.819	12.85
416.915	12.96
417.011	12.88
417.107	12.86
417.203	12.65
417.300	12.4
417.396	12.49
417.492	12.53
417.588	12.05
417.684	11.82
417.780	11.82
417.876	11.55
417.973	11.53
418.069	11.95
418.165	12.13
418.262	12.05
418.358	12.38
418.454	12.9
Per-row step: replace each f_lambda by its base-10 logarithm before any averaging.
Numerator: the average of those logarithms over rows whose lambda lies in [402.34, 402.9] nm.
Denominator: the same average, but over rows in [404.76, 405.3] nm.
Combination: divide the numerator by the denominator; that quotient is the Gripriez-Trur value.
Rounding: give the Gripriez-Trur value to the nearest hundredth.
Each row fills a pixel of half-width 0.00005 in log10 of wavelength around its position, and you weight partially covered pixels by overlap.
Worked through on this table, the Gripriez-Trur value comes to 1.02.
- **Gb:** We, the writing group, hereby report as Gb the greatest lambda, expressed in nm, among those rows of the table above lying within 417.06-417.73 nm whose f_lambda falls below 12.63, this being 417.684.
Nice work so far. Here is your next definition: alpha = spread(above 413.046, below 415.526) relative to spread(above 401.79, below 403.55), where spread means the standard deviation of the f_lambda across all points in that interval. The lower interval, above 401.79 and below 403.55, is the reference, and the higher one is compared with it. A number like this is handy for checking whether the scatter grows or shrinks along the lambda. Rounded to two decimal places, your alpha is 0.60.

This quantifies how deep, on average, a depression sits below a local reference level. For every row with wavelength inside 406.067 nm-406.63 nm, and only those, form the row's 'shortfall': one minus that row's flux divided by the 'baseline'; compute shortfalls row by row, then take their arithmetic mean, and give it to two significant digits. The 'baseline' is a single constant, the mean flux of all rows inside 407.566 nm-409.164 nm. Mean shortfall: 0.13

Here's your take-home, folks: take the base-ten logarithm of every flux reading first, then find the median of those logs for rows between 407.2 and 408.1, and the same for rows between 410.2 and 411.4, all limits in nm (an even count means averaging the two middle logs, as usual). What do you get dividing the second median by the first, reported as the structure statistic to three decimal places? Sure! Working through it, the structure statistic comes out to 0.965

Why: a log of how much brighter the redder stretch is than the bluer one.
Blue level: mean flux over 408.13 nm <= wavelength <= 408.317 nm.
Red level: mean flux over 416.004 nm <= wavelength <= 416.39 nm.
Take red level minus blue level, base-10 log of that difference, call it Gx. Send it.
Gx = -0.47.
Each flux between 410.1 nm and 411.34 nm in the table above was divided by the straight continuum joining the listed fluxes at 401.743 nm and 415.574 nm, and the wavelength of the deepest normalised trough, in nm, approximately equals 410.249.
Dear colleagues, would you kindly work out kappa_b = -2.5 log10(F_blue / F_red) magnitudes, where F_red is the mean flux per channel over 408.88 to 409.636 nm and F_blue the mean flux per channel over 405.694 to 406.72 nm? 0.10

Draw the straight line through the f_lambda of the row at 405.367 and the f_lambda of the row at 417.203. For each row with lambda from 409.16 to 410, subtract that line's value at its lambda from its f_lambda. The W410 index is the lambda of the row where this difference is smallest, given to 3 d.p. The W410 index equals 409.966 nm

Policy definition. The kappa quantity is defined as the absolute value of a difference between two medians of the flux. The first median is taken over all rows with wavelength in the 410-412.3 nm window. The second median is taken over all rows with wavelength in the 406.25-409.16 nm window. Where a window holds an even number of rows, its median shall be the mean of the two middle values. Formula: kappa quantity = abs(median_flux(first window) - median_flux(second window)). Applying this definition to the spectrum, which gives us 1.2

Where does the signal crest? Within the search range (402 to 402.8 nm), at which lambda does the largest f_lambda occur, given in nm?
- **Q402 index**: 402.020 nm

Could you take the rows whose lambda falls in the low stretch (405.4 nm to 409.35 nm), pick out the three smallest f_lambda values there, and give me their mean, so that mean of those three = 10.7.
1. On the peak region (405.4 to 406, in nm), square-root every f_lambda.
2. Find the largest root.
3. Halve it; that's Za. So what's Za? 1.776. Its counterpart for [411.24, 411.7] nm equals 1.756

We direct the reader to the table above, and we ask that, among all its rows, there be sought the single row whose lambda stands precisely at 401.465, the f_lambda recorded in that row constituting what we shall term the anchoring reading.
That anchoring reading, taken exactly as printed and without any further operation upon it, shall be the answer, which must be 13.35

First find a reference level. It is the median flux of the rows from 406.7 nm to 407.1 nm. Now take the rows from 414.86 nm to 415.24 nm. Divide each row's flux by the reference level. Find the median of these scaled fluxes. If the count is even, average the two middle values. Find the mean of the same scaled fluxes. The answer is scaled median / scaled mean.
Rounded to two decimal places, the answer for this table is 1.00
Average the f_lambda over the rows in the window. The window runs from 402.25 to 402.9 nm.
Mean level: 13.26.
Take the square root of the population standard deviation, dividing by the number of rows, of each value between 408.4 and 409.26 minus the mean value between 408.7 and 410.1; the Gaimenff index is 0.57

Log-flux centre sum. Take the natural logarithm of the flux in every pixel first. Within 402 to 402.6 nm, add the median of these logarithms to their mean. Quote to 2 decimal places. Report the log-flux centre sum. 5.18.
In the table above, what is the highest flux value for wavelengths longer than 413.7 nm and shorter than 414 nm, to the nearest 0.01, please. 13.09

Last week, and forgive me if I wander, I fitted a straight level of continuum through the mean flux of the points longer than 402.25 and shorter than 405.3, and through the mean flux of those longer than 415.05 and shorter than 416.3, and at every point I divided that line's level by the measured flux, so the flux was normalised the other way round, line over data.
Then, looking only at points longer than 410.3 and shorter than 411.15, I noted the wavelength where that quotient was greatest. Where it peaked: 410.344 nm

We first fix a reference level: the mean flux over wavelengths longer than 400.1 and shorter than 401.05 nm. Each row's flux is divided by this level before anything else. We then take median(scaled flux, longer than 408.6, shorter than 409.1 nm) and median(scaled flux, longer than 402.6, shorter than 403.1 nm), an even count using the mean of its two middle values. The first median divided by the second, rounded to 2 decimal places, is 0.96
